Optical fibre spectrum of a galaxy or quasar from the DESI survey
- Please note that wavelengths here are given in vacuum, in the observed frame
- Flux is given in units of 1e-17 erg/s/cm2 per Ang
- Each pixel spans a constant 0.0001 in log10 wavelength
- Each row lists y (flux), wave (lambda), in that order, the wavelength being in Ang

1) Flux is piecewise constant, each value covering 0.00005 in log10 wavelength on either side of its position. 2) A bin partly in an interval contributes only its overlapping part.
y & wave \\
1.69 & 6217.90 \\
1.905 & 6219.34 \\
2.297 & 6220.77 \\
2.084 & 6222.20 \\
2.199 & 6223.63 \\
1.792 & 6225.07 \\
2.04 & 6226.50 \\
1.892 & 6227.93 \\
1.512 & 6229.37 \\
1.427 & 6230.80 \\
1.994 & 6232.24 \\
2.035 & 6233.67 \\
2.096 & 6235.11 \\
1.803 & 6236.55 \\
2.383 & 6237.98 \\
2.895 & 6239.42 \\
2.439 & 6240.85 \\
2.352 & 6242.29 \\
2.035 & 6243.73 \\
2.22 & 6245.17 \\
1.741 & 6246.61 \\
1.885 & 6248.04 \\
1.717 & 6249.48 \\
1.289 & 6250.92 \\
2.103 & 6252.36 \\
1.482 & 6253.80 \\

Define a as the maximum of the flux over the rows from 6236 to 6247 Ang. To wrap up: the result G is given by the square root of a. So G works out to 1.70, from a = 2.895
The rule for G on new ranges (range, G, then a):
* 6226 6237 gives 1.45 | 2.096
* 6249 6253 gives 1.45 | 2.103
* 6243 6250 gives 1.49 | 2.22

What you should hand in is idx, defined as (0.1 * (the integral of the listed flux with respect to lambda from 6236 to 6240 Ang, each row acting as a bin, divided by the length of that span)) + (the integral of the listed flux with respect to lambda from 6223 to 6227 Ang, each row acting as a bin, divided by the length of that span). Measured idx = 2.24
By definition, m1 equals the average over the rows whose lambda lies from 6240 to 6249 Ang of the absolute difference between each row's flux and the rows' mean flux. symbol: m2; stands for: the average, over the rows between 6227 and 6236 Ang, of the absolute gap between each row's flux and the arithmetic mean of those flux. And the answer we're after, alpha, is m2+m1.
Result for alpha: 0.46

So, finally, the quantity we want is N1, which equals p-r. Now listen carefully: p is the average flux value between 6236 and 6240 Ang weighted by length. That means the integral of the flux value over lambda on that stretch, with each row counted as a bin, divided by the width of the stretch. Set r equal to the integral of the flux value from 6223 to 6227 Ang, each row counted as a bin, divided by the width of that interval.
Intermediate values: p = 2.4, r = 2.0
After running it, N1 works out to 0.4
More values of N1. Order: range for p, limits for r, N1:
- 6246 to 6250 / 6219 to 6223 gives -0.3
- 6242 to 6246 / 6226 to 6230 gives 0.4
